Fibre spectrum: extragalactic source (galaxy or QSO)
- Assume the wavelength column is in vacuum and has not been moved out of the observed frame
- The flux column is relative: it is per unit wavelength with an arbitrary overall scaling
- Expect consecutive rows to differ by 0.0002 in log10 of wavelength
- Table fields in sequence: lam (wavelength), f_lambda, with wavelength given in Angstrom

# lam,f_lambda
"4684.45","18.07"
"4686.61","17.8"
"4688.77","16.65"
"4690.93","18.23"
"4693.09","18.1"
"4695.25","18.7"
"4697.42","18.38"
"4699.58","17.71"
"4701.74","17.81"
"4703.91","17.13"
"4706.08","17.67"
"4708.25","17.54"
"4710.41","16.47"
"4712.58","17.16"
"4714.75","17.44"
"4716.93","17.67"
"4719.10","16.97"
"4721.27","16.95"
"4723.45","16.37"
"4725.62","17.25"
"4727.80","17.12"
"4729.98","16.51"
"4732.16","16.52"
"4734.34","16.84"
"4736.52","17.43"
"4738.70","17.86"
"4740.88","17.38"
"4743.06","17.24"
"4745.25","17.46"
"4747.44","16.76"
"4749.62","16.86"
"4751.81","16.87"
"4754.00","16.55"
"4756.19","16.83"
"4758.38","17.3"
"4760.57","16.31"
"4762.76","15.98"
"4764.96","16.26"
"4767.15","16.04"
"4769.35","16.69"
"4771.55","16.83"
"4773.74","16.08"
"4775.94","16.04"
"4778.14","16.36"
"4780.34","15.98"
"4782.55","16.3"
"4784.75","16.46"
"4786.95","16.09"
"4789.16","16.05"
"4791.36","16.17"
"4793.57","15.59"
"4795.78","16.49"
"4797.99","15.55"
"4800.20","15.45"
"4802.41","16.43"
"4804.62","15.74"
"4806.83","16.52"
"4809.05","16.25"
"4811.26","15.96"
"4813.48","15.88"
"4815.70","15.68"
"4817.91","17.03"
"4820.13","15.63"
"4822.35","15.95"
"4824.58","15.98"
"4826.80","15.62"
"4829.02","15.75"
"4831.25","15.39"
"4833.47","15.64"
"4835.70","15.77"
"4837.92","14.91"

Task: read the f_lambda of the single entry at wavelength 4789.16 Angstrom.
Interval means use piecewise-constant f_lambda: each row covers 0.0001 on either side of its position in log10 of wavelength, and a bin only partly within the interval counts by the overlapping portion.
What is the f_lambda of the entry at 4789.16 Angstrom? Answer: 16.05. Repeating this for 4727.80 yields 17.12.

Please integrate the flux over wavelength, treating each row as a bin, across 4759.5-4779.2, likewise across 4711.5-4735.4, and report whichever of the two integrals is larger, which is 406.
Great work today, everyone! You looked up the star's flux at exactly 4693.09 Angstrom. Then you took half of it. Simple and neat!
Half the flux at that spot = 9.05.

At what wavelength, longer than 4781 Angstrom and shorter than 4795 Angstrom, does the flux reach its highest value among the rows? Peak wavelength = 4784.75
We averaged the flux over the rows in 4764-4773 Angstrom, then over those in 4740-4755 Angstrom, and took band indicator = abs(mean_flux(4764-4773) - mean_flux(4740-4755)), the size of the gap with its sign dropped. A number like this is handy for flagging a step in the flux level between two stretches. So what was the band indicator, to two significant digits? 0.56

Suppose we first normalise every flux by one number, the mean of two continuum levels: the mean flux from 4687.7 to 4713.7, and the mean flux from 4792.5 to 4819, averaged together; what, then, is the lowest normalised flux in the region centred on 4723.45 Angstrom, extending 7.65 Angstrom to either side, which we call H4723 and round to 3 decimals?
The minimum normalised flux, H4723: 0.972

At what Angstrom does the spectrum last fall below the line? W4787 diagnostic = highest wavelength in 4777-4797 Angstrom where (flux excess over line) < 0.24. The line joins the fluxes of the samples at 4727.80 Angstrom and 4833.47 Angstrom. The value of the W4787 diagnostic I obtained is 4793.57 Angstrom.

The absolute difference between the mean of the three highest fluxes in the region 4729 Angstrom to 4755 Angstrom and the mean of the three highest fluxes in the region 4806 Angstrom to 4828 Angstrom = 1.0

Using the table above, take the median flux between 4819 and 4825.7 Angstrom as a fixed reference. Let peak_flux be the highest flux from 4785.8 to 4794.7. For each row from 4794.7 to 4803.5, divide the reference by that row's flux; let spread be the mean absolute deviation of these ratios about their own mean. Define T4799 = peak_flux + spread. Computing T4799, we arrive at 16.2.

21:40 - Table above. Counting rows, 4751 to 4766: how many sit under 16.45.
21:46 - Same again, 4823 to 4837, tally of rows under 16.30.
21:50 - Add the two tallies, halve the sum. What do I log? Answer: 4.5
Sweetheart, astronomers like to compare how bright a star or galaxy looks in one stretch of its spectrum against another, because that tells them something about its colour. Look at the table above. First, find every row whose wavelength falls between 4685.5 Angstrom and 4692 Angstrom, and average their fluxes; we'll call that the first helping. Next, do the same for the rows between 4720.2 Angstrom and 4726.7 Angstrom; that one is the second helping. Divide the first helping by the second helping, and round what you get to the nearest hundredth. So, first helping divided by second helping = 1.04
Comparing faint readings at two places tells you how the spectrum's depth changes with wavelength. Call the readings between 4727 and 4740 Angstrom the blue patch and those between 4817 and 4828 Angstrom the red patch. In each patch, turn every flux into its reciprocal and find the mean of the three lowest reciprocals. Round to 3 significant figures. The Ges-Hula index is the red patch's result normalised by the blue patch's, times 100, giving 107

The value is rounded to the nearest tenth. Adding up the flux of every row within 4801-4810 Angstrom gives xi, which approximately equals 64.9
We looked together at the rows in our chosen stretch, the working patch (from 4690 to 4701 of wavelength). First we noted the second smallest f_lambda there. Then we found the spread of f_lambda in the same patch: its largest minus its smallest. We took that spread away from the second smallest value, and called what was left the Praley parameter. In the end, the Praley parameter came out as 17.1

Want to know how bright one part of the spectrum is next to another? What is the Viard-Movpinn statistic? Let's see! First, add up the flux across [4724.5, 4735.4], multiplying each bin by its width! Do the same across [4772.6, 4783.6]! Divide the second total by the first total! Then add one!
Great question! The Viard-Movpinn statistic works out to 1.97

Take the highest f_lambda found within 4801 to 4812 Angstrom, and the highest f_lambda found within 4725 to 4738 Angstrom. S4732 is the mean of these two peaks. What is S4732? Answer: 17.0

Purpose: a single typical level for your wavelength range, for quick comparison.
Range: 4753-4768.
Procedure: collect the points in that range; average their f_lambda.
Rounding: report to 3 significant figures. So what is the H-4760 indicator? 16.5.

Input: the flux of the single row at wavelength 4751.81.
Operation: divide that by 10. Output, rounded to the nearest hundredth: 1.69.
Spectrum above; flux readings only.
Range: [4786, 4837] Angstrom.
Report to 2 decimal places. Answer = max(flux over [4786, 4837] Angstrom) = 17.03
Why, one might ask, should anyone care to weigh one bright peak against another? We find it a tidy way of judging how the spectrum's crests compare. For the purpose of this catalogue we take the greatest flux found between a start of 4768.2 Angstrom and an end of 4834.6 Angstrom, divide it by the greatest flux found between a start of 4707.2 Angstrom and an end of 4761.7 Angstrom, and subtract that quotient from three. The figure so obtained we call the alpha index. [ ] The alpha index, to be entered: 2.05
